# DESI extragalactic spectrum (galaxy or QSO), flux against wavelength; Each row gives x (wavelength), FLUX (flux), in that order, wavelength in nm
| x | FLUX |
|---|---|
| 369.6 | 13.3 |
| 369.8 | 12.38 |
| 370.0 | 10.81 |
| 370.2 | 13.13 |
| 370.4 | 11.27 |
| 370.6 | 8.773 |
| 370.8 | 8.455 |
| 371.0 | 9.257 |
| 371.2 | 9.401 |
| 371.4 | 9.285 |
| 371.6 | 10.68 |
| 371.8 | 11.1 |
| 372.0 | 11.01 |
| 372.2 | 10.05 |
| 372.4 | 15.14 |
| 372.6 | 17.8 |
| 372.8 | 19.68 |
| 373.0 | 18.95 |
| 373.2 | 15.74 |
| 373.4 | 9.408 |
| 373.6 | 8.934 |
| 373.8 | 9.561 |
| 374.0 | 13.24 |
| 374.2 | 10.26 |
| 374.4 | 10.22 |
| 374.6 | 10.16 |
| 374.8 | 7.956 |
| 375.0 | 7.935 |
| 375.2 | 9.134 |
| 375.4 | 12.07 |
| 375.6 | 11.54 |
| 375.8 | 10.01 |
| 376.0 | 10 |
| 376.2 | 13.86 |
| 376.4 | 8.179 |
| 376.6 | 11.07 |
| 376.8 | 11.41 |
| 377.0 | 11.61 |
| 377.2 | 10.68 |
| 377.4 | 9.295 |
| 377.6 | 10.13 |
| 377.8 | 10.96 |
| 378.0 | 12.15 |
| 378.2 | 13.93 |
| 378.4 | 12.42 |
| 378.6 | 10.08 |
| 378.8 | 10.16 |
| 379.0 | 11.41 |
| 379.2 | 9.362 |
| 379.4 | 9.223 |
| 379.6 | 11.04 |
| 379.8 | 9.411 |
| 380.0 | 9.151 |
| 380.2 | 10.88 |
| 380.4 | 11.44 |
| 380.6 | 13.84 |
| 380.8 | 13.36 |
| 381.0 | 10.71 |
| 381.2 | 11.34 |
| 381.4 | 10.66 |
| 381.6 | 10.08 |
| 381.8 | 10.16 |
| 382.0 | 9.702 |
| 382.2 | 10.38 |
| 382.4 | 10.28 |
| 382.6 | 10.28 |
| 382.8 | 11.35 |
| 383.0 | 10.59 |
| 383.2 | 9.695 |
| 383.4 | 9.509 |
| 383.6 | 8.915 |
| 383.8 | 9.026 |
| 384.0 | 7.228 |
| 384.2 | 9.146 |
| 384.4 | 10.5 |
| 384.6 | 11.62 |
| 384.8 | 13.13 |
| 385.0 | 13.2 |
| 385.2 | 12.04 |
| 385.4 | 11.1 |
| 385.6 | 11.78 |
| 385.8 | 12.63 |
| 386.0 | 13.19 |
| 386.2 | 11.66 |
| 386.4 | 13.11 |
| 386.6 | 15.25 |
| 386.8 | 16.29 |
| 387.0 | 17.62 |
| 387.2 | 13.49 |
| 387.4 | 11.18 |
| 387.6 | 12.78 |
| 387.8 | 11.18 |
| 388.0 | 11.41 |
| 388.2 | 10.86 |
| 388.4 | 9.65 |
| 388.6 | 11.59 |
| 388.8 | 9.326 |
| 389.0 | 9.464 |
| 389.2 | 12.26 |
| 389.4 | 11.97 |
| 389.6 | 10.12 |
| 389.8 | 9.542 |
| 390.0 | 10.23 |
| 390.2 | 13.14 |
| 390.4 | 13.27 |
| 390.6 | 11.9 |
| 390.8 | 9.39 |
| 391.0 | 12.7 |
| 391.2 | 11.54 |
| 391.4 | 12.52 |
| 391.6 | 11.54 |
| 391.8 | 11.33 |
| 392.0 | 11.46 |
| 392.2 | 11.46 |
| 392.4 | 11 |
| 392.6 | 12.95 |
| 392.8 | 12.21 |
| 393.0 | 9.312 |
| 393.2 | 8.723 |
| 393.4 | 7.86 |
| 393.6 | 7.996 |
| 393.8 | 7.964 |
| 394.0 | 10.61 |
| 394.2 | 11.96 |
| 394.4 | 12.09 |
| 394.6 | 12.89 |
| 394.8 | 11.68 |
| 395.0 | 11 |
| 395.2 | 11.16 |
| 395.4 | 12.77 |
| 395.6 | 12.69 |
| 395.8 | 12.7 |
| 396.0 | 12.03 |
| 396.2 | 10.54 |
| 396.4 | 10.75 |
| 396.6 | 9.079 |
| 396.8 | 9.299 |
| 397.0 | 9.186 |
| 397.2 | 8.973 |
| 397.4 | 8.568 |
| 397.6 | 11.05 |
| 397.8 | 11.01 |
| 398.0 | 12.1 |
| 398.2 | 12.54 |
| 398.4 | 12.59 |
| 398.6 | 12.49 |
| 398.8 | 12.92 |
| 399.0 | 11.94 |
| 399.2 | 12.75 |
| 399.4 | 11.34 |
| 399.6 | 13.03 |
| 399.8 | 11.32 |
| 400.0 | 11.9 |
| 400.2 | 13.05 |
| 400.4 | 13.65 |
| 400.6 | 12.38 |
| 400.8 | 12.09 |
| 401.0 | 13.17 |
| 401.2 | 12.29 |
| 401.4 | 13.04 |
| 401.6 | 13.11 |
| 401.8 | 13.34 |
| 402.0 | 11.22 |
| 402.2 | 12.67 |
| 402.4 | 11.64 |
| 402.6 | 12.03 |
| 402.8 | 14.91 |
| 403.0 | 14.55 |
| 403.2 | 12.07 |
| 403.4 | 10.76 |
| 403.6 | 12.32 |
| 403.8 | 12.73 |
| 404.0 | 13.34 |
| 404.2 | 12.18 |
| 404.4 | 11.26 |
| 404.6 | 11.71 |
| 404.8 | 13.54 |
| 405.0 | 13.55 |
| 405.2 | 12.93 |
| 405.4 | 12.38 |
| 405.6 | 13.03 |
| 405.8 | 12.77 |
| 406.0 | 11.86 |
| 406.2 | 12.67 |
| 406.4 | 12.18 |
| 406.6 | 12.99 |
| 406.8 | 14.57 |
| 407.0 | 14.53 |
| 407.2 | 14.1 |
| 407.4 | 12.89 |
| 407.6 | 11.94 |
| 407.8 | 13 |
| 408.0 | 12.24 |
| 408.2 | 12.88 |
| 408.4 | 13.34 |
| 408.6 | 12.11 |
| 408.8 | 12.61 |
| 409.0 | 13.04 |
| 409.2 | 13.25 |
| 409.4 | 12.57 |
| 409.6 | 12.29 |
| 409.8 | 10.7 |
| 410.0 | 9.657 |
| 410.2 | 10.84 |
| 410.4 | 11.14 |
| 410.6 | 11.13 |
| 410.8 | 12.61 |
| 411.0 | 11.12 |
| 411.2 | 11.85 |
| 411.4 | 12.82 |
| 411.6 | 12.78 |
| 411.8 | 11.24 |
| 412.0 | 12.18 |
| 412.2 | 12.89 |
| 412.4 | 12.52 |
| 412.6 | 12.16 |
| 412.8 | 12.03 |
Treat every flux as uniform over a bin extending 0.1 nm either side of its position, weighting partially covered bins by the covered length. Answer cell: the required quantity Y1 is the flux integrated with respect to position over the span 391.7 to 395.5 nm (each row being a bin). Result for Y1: 41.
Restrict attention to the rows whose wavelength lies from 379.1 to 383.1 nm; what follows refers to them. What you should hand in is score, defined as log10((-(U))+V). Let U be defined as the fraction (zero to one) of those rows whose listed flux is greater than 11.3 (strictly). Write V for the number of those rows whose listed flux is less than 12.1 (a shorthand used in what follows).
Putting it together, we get 1.25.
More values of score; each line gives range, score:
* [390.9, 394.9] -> 1.16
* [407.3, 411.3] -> 0.86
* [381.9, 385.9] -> 1.22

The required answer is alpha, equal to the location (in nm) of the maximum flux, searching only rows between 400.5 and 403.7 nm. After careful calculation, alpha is 402.8 nm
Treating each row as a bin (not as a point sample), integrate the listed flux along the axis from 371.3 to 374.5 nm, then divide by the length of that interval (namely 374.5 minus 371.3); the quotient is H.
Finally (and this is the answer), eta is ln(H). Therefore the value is 2.53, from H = 12.6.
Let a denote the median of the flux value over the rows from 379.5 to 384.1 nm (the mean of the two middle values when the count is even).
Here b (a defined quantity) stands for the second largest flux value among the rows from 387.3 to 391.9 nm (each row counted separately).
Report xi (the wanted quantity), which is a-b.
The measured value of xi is -2.9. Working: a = 10.3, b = 13.14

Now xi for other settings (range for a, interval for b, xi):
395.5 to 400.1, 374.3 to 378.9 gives -2.0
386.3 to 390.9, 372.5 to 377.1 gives -7.4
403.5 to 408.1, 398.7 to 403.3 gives -1.8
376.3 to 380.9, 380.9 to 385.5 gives -2.2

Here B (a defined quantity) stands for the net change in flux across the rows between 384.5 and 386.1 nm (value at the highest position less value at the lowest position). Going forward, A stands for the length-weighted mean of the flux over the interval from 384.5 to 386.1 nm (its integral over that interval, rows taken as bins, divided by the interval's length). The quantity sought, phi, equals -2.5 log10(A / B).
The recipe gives -2.2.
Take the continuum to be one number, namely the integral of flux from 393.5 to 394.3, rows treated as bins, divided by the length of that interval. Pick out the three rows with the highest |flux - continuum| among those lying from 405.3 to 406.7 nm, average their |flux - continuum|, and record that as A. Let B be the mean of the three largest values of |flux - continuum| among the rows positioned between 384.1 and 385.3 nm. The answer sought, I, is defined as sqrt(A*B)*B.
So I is 10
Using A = 3.3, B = 3.2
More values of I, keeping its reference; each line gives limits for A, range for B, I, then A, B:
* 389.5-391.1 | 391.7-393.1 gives 8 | 3.4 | 2.6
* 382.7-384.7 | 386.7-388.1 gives 22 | 2.0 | 6.2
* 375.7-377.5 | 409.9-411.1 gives 5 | 2.7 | 2.0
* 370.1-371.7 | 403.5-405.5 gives 11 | 2.1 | 3.8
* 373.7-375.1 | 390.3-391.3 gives 8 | 2.3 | 3.0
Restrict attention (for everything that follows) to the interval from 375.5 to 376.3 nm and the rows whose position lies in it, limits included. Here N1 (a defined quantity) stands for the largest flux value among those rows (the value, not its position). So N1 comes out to 13.86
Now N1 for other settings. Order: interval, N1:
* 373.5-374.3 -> 13.24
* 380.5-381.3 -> 13.84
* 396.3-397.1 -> 10.75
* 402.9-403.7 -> 14.55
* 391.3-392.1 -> 12.52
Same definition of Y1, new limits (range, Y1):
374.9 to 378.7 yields 41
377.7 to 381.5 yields 42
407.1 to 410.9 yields 46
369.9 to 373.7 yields 46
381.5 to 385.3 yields 39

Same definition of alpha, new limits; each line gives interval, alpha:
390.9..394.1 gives 392.6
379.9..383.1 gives 380.6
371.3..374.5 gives 372.8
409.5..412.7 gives 412.2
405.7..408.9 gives 406.8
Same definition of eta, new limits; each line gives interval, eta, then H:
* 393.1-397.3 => 2.36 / 10.6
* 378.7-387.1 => 2.42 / 11.2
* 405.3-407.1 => 2.56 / 13.0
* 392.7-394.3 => 2.26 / 9.6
